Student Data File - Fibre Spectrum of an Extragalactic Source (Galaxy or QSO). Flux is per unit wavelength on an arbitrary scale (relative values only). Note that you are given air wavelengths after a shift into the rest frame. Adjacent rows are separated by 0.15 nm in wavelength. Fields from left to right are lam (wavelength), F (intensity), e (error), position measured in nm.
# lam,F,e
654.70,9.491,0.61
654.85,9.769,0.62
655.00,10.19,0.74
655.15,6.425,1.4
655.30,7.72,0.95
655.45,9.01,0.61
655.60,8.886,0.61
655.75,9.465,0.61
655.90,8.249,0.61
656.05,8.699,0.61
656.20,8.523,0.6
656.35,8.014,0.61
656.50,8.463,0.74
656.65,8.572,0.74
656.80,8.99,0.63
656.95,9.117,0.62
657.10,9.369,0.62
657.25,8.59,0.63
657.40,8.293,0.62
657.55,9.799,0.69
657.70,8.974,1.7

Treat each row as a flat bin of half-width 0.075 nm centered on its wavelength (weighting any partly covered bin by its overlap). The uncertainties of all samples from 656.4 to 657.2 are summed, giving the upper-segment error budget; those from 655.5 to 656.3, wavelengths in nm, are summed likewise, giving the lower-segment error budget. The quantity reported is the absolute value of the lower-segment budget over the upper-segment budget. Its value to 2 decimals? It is 0.91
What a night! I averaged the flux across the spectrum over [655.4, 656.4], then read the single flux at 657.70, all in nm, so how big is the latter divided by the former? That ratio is 1.03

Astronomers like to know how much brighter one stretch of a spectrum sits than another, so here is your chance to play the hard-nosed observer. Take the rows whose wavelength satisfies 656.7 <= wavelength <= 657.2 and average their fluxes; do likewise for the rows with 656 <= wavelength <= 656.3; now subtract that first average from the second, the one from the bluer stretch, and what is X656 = -0.5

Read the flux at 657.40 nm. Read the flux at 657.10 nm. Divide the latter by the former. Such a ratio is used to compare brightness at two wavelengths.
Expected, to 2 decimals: 1.13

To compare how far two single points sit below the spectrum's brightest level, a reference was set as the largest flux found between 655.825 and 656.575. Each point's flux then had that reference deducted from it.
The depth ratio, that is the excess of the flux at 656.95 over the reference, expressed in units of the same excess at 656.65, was -3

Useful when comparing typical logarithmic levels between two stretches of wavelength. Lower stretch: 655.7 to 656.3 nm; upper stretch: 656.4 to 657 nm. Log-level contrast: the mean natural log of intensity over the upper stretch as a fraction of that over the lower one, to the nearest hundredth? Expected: 1.00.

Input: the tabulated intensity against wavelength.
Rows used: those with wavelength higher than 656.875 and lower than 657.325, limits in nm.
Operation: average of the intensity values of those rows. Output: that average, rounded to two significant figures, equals 9.0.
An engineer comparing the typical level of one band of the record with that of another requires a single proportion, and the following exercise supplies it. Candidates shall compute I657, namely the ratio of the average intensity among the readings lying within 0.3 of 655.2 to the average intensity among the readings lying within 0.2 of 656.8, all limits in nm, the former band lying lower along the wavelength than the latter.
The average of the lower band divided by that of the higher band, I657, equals 0.94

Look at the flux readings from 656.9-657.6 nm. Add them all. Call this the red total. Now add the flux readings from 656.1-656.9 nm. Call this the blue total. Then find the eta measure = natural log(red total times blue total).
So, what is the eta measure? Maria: 7.56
